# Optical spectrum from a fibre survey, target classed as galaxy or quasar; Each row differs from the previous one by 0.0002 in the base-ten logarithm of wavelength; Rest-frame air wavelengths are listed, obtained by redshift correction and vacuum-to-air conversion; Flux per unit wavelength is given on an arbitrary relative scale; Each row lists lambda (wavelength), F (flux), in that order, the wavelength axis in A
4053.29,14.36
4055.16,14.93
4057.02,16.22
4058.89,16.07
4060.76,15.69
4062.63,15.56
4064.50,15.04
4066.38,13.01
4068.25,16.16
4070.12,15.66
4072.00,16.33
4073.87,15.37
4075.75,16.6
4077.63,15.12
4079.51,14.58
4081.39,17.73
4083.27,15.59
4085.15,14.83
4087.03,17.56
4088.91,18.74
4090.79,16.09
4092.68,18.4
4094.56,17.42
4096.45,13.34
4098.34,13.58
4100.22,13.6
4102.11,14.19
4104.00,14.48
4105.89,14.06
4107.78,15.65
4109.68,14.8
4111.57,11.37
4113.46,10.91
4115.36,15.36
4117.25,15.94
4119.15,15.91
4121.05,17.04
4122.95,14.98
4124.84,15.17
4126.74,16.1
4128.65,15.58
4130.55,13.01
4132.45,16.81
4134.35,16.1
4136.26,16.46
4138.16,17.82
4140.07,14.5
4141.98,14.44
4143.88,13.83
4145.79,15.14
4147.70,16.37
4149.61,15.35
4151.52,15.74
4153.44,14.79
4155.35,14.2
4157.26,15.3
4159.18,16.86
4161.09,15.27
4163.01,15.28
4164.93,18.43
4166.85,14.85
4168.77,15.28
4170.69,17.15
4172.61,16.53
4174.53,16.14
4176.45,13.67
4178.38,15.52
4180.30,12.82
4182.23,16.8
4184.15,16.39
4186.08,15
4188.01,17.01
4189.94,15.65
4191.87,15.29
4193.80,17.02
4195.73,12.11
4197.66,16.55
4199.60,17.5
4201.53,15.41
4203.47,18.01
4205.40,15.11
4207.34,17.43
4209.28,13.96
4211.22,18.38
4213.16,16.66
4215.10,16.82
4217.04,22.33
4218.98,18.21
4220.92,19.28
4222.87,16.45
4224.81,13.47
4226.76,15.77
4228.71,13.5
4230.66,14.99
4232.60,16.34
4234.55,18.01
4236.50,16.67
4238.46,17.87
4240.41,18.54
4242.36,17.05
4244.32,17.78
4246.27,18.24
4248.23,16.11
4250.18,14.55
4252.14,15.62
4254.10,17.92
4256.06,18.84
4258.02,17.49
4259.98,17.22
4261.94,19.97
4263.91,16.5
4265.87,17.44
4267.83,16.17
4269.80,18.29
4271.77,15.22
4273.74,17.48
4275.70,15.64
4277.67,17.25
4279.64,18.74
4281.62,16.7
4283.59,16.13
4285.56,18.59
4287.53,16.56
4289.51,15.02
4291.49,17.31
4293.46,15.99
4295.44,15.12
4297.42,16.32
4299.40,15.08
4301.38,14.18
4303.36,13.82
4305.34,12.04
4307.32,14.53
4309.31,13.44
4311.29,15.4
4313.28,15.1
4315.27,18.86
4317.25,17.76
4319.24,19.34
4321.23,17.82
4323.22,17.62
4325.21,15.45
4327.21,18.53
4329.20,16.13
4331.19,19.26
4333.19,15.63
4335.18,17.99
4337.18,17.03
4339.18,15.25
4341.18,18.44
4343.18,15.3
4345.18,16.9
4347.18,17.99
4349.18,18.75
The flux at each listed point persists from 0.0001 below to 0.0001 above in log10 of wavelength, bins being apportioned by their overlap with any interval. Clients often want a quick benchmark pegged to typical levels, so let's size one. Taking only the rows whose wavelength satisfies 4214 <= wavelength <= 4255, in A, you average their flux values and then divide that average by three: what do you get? 5.6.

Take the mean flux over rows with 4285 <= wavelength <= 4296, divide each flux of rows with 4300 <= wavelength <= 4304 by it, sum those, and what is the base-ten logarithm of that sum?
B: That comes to 0.23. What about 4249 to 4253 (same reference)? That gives 0.26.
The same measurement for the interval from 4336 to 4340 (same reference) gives 0.29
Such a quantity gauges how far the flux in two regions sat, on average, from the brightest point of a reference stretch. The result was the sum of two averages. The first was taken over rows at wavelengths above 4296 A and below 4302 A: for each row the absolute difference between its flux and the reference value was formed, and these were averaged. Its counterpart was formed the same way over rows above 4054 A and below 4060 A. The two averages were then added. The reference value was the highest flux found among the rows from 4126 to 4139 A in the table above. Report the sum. 4.7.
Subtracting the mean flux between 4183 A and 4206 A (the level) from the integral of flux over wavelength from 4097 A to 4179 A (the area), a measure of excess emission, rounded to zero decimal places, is 1230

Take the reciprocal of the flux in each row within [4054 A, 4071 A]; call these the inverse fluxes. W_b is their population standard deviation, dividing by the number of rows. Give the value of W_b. 0.0044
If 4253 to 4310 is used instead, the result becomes 0.0071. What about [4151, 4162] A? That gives 0.0034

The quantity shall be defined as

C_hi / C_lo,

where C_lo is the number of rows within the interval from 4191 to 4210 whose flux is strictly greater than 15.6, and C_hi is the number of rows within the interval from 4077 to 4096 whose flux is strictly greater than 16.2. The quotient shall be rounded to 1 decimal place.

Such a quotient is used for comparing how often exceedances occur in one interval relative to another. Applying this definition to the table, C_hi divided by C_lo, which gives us 1.0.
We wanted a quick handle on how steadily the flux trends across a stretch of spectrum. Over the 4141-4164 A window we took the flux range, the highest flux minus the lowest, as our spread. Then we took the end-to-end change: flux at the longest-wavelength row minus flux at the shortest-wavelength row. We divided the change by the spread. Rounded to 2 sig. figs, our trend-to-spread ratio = 0.28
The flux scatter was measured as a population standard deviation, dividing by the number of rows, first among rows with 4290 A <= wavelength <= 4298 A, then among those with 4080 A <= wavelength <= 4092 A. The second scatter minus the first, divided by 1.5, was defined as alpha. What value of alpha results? 0.4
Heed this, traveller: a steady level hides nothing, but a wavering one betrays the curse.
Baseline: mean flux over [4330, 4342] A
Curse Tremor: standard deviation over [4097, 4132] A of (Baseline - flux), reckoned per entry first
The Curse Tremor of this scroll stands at 1.6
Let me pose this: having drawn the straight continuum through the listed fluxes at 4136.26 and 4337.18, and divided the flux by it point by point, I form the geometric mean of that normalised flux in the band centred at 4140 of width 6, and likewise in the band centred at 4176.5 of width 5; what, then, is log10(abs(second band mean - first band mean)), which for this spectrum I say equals -1.49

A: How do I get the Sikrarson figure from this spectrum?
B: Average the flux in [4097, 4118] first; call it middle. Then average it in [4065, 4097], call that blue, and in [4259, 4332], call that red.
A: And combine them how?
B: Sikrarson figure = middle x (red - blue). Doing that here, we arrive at 7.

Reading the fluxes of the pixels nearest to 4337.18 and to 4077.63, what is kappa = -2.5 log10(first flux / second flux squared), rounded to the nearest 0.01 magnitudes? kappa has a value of 2.82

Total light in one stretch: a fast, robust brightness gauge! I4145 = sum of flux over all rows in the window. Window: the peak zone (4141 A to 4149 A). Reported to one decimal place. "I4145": 59.8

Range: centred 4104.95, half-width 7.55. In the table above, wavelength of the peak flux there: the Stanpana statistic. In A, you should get 4107.78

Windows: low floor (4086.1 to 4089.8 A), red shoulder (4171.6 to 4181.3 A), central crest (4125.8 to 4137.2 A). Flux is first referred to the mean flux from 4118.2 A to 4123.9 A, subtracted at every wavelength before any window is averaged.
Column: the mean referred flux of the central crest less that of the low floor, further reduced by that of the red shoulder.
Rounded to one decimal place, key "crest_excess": -1.4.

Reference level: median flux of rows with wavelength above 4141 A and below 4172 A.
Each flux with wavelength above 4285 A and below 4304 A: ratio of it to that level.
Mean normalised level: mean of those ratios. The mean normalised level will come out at 1.03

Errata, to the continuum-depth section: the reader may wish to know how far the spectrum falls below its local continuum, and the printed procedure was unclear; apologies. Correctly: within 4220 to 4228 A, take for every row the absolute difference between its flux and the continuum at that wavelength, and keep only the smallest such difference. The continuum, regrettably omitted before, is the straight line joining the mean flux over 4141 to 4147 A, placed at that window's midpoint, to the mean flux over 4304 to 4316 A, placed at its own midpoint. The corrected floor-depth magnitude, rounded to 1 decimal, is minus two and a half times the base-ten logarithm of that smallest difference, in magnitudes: -0.1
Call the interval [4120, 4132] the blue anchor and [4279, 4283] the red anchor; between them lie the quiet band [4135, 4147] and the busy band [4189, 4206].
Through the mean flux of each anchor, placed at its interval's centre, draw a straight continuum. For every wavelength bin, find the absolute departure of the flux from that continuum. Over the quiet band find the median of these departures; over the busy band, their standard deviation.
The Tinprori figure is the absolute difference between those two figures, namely 0.0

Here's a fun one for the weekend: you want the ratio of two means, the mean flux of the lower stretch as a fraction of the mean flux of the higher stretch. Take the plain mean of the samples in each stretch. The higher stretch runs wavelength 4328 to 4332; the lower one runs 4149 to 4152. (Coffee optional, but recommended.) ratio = 0.88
